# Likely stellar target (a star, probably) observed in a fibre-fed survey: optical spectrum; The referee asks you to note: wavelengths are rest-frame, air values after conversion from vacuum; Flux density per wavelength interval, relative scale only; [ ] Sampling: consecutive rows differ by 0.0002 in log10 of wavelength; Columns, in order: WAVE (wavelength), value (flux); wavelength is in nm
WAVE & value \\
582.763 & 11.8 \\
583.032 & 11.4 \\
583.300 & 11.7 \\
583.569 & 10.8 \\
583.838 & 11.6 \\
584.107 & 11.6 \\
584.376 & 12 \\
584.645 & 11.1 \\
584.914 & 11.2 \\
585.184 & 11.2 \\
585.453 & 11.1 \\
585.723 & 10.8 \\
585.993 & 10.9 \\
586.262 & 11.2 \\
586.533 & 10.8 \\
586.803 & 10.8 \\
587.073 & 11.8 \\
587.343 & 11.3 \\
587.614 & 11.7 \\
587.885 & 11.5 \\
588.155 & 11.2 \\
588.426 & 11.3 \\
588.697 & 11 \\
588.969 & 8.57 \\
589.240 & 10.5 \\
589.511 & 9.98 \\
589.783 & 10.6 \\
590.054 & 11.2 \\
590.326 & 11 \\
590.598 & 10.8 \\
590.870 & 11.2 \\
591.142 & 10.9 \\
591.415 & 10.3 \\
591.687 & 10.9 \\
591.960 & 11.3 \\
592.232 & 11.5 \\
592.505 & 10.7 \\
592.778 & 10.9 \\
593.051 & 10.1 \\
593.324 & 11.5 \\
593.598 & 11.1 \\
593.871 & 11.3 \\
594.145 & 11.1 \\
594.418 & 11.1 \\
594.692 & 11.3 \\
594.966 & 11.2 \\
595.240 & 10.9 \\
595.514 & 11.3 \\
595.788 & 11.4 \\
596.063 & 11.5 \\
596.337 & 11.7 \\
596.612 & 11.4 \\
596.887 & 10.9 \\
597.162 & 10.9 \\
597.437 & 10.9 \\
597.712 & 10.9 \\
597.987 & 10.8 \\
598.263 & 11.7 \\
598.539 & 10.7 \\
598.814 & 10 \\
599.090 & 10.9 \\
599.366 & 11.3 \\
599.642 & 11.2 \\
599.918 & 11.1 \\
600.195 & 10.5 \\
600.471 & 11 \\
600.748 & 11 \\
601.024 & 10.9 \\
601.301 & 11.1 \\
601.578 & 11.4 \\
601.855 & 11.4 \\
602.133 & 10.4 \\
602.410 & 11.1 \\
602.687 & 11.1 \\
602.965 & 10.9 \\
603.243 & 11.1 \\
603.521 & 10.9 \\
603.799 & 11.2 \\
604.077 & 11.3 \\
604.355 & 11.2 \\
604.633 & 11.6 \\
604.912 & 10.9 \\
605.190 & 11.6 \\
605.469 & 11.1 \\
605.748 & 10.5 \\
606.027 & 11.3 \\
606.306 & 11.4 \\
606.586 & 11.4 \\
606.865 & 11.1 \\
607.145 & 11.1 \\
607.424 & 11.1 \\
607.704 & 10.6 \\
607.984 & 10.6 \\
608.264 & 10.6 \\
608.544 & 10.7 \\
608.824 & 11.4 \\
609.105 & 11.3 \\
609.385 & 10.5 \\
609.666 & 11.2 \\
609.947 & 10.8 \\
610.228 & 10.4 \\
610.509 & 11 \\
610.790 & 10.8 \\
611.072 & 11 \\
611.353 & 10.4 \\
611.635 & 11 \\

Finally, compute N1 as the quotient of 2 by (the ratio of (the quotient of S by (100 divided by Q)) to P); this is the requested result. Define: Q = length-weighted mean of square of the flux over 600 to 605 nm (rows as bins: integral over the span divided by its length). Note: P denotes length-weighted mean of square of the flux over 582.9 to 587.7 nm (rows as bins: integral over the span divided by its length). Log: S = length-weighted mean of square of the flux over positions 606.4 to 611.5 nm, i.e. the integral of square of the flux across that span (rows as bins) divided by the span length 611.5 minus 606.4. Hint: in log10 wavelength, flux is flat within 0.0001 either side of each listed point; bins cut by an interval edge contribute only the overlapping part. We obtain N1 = 1.75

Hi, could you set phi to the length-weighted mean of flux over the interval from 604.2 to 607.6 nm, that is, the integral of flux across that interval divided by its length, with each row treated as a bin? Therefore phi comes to 11.2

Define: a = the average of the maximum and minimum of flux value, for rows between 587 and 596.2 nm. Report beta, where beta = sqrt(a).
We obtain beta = 3.19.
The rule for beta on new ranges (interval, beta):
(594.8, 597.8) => 3.36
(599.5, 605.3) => 3.32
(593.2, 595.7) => 3.35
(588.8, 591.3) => 3.14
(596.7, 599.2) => 3.29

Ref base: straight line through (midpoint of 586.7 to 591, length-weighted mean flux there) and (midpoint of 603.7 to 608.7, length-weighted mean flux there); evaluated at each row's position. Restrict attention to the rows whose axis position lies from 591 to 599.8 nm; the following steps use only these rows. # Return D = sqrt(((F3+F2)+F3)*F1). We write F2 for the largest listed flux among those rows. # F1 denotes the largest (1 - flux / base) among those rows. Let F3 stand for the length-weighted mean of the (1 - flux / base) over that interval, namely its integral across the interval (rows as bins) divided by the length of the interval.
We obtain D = 1.03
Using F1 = 0.09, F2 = 11.7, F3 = -0.007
